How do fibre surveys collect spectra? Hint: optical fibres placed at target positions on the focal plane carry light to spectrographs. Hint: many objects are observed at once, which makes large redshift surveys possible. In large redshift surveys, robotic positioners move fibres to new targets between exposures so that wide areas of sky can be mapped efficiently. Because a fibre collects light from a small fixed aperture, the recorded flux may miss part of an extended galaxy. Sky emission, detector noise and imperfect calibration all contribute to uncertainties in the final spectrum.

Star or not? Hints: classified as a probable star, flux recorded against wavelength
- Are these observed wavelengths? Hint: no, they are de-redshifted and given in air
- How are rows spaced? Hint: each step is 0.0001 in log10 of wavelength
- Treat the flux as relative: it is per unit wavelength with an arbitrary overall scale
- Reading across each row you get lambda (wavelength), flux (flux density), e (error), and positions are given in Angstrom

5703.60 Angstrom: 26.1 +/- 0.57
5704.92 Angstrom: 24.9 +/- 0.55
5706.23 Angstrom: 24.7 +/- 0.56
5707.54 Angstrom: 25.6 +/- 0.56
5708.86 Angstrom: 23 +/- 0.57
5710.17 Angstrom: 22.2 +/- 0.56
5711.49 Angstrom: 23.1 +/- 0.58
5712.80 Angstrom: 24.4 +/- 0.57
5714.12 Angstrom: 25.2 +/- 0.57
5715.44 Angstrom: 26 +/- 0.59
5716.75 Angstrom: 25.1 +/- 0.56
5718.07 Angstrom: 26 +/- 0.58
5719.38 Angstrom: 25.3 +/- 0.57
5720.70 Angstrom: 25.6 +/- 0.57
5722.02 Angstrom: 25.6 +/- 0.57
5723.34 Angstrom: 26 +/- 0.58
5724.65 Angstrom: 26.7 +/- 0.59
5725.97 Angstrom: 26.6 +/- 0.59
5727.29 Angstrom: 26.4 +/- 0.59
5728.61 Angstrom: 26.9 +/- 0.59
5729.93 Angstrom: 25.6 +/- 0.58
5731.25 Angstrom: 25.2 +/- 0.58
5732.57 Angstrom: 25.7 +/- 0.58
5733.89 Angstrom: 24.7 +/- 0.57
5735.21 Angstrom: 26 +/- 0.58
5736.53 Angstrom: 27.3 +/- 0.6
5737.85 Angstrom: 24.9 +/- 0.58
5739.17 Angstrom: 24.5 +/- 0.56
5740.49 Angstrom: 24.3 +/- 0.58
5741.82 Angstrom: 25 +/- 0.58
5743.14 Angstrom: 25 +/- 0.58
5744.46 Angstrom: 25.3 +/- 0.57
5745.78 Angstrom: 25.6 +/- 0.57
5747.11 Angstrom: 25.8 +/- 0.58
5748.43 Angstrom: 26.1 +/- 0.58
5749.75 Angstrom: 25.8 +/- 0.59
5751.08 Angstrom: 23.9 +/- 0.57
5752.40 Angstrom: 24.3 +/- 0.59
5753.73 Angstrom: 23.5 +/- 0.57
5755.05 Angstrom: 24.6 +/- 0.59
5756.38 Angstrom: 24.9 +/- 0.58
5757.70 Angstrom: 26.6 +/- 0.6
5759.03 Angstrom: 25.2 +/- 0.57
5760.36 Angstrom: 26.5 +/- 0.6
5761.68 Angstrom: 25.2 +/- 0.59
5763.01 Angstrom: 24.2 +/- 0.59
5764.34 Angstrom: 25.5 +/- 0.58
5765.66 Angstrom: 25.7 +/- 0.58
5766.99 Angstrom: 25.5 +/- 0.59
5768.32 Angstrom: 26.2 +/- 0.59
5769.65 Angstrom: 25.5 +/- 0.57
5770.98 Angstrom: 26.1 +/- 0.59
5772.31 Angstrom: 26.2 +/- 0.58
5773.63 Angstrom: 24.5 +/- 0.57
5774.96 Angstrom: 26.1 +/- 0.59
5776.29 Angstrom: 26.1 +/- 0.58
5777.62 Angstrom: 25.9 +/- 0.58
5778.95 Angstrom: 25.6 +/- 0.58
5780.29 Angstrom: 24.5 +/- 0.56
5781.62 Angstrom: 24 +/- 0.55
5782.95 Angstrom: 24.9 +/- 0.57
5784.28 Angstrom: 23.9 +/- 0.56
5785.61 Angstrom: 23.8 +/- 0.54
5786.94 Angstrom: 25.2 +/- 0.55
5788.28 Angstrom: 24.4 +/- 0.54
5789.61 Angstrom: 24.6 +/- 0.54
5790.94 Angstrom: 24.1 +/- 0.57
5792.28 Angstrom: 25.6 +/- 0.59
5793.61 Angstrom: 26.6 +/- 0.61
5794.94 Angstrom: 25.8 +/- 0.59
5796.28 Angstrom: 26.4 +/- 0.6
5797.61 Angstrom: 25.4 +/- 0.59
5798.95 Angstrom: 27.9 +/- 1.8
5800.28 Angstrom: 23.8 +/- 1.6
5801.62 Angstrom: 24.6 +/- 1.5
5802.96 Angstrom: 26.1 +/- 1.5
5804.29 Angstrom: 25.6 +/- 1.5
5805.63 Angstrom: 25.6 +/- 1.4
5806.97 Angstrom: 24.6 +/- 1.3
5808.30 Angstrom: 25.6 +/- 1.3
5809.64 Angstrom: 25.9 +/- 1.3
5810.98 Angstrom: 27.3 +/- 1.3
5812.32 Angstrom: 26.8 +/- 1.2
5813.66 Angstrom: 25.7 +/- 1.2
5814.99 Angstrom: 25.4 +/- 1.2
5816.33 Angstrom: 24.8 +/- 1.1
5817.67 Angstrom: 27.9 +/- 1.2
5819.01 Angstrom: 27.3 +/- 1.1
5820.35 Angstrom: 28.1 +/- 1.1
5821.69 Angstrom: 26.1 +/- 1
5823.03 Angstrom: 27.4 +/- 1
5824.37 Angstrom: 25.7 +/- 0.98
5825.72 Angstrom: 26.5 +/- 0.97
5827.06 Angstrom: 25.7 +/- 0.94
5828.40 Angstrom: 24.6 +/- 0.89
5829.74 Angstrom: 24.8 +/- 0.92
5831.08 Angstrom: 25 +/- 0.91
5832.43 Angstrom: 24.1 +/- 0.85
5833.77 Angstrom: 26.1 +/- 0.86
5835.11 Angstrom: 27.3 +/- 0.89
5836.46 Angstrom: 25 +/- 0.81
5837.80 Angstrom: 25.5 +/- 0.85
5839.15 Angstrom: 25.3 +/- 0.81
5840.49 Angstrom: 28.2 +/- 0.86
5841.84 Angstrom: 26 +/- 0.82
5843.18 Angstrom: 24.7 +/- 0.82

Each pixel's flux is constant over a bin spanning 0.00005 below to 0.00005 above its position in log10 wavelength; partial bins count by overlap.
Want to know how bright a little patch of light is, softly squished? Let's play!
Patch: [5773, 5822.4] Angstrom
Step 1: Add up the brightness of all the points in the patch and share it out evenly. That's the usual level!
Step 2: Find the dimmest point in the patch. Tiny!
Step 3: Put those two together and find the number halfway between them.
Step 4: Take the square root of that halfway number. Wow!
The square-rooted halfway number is 4.97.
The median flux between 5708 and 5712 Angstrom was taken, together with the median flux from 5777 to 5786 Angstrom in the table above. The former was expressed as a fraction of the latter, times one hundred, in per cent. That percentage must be 94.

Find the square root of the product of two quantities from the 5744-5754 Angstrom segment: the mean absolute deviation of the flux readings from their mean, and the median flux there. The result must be 4.7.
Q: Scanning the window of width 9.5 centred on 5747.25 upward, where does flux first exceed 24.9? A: 5743.14 Angstrom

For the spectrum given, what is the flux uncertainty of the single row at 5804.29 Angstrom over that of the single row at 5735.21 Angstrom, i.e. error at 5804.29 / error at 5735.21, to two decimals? 2.59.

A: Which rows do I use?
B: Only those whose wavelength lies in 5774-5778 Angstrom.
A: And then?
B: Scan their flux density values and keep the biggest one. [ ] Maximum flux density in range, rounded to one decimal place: 26.1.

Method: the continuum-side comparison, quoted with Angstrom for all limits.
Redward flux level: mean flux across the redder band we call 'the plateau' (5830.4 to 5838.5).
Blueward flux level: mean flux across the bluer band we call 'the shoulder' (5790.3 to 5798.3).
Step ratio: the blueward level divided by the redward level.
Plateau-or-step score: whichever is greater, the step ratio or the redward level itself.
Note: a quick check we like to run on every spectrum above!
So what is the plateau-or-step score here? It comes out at 25.5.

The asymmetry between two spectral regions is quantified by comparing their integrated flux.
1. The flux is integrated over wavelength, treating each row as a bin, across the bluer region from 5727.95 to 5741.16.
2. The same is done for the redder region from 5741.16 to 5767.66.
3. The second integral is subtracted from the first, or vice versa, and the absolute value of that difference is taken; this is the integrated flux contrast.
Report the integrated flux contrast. 331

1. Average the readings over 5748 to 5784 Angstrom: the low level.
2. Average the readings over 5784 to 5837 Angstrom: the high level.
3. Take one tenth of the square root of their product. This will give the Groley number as 2.55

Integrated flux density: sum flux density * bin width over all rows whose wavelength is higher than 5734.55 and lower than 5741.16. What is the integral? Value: 168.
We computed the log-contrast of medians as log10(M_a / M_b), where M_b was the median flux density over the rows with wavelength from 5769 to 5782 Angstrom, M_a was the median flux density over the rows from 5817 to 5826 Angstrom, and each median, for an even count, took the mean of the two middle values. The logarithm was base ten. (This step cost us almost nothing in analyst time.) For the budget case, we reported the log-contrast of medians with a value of 0.025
